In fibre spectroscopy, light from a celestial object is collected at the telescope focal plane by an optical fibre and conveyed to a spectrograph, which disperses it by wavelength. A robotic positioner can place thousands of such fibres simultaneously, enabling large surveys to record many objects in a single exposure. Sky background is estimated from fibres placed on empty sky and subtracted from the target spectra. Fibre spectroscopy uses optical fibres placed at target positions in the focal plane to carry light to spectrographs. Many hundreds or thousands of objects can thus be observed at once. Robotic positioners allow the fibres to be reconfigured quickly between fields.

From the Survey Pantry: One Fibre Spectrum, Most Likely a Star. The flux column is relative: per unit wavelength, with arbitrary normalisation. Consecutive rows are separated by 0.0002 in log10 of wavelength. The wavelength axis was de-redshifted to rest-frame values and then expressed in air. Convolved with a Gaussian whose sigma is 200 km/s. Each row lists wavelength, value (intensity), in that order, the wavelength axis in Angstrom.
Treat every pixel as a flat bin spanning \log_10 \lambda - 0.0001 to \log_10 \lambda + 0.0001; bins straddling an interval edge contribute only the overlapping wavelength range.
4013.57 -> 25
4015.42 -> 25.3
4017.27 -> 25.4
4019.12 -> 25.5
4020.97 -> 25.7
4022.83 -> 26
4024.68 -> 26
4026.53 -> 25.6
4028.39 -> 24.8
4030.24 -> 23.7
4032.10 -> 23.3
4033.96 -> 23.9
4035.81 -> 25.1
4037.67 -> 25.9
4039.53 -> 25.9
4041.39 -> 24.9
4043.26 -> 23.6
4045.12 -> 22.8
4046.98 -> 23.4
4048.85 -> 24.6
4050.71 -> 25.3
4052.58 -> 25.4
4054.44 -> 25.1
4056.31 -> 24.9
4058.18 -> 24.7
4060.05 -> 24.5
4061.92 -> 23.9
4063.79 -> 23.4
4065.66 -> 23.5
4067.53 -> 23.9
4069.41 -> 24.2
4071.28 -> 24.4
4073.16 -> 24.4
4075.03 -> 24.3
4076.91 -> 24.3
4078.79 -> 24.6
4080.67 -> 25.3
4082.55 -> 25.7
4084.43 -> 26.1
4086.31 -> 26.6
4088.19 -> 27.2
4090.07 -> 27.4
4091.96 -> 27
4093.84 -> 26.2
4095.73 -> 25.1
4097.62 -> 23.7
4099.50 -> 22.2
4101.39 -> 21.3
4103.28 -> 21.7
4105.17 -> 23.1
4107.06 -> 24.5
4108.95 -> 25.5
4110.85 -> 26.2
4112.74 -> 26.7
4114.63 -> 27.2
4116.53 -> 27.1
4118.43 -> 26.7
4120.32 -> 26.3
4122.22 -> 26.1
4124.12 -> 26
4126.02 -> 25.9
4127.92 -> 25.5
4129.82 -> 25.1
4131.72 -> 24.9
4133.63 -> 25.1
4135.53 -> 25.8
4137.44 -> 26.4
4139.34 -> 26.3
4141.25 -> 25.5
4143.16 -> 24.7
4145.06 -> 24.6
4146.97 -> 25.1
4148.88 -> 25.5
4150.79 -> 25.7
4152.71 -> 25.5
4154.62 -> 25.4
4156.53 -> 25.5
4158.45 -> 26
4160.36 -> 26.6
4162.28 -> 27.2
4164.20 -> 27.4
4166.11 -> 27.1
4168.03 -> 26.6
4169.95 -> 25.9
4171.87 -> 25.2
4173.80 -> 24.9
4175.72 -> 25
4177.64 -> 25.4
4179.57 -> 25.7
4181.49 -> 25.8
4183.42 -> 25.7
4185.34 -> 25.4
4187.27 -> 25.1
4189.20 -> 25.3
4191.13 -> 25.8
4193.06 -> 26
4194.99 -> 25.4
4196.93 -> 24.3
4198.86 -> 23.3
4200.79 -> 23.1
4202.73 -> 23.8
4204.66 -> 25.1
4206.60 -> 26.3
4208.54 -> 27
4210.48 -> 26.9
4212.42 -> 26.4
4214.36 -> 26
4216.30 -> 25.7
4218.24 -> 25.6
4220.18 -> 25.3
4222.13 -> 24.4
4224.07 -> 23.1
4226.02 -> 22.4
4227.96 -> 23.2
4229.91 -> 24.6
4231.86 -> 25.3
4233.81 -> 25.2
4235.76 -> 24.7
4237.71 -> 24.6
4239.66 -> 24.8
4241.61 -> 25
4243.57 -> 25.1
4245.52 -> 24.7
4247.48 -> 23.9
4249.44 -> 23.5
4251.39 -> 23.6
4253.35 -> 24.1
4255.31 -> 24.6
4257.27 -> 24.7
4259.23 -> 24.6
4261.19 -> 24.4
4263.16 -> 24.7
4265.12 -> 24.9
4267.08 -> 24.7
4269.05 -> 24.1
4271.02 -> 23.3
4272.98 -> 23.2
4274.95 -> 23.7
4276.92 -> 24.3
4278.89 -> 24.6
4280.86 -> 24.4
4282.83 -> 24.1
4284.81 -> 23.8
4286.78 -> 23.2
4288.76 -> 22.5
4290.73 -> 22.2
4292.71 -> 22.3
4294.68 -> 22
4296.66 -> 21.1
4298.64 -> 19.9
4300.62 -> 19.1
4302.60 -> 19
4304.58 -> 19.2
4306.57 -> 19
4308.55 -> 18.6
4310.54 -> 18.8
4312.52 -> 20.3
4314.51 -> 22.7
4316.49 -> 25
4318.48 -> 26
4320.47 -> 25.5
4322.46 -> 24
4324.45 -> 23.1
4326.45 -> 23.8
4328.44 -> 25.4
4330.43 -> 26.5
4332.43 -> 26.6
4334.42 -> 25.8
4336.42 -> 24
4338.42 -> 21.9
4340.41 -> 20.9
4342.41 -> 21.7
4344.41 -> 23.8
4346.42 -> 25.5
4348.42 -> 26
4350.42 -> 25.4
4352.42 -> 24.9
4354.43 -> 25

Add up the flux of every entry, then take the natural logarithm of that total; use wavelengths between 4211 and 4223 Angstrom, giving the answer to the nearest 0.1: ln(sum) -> 5.0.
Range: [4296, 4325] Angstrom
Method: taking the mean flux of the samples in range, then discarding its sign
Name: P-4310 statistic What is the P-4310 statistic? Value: 21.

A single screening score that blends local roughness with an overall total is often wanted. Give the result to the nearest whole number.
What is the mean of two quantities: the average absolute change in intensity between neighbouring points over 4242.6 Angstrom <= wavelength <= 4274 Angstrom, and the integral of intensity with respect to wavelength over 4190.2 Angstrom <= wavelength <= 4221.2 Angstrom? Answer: 393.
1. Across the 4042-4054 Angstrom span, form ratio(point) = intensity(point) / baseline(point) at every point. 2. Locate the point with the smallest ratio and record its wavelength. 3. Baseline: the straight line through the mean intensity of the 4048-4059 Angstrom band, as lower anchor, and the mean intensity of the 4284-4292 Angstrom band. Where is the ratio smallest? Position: 4045.12 Angstrom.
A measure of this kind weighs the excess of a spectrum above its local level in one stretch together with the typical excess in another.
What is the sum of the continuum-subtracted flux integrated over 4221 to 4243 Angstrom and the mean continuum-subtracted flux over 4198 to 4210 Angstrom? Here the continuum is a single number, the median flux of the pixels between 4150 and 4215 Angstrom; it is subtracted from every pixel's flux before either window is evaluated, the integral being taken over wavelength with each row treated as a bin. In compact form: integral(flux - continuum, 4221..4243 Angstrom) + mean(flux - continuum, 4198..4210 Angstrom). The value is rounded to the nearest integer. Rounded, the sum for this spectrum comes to -31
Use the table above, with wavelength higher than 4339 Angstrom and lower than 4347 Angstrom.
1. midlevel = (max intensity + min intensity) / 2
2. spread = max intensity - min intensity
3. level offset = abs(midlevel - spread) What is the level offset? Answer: 18.6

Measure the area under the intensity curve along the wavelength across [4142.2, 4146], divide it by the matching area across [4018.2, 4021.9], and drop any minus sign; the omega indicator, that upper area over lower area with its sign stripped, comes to 0.99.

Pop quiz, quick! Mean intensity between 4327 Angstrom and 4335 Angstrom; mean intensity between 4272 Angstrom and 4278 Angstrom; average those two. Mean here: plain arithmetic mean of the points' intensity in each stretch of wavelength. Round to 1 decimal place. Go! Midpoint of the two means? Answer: 24.9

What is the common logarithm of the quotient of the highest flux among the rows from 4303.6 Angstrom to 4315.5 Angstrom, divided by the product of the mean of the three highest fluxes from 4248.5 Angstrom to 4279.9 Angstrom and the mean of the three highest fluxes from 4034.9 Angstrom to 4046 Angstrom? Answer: -1.45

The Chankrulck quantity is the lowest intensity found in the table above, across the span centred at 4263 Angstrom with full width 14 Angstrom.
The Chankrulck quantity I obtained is 24.1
